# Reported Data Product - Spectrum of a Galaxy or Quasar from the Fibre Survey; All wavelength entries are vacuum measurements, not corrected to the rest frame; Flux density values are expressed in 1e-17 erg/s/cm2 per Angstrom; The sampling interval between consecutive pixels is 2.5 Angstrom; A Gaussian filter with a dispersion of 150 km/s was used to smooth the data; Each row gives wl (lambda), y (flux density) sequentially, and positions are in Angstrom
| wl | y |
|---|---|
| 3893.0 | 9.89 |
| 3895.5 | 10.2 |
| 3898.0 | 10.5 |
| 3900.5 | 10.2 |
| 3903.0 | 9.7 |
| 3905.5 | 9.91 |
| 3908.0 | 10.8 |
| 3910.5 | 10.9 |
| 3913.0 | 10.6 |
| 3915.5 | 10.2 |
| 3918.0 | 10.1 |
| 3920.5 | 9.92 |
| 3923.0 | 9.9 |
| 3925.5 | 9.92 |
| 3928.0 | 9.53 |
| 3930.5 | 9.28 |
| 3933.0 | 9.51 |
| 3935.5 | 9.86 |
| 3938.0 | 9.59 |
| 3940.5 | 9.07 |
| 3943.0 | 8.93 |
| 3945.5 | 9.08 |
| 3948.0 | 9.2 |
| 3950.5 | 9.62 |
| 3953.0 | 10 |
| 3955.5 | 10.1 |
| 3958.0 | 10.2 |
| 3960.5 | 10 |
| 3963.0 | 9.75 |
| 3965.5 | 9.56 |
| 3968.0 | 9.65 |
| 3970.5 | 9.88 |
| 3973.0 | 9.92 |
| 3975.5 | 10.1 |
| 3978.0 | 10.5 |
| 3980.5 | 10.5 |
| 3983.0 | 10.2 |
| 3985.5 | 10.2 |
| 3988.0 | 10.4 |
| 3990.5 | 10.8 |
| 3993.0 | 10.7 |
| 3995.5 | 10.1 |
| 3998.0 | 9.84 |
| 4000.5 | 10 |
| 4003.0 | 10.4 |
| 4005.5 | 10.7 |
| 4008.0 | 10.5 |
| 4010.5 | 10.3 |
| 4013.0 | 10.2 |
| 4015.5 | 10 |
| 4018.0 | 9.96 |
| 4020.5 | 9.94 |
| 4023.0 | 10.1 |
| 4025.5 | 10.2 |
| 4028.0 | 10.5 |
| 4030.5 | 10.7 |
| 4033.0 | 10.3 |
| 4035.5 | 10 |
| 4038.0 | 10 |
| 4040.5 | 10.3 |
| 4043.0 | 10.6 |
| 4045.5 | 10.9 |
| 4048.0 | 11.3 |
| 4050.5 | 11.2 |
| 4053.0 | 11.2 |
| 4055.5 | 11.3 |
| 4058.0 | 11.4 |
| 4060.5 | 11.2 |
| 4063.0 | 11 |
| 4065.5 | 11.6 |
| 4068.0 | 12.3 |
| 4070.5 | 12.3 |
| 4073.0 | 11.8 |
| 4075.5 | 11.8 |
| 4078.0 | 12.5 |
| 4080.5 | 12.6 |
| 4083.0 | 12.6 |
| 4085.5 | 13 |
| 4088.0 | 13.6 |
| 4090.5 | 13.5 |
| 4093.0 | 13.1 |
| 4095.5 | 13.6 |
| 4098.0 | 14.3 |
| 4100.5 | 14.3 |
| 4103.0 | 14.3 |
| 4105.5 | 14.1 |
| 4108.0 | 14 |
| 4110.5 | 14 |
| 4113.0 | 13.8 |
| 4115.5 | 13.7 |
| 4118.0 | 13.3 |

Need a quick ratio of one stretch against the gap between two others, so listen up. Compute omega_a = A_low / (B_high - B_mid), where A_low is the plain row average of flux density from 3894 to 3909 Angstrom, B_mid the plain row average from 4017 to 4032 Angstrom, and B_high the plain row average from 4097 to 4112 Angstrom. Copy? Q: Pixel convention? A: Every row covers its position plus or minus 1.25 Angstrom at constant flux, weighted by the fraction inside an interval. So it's 2.6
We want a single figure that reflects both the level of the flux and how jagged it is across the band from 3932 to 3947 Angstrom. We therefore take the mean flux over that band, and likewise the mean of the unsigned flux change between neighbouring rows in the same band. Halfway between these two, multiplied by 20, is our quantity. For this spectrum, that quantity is 96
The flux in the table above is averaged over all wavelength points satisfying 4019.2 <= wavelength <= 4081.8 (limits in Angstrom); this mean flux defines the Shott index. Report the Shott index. 11.1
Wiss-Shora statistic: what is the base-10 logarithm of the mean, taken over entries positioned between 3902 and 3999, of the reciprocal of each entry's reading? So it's -1.00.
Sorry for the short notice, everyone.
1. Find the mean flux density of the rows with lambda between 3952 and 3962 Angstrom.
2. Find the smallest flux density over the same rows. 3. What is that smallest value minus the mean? -0.07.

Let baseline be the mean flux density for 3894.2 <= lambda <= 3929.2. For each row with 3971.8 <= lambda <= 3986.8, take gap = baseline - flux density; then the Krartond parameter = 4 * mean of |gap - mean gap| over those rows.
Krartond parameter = 0.70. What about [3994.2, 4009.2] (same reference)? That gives 1.11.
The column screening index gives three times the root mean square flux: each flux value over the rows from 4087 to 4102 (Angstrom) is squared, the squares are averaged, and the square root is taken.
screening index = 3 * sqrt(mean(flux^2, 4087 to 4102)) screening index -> 41.2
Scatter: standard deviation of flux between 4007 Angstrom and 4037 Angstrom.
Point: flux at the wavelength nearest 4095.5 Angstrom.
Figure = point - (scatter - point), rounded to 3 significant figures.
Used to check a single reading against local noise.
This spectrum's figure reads 27.0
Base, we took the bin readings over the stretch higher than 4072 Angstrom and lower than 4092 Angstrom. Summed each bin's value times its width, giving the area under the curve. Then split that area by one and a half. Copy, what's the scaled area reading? 169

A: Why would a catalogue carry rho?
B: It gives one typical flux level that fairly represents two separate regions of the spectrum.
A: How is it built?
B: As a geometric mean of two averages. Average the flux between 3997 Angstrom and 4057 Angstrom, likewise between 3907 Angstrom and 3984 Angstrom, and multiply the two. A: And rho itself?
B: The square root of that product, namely 10.2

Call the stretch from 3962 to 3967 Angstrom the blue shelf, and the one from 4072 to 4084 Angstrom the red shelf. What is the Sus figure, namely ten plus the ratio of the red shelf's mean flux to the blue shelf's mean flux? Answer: 11.3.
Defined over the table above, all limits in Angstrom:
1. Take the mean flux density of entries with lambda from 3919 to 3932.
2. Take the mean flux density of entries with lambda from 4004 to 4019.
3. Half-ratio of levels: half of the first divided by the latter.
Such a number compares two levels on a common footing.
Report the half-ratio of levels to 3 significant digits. 0.472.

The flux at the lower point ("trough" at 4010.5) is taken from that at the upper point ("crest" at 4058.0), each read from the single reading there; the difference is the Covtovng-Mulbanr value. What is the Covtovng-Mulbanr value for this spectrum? 1.1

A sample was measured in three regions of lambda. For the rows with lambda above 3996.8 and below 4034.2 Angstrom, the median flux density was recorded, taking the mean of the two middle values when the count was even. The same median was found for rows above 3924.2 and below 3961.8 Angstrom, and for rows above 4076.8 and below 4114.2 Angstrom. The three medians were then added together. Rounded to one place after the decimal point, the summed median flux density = 33.4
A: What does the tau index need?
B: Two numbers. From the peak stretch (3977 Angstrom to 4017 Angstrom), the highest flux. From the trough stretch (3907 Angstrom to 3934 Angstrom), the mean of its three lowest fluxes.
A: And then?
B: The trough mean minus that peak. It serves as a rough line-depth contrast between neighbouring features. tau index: -1.4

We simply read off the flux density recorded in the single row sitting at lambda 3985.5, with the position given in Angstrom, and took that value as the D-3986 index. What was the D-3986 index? 10.2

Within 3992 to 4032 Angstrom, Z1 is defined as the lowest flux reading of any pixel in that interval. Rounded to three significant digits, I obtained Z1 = 9.84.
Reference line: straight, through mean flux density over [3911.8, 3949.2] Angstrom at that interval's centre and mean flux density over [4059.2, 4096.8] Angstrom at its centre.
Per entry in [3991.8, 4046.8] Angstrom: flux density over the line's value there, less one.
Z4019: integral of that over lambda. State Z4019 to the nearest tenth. -5.0 Angstrom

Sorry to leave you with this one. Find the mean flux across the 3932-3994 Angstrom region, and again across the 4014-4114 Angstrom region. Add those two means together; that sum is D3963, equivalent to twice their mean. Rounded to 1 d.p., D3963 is 21.8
